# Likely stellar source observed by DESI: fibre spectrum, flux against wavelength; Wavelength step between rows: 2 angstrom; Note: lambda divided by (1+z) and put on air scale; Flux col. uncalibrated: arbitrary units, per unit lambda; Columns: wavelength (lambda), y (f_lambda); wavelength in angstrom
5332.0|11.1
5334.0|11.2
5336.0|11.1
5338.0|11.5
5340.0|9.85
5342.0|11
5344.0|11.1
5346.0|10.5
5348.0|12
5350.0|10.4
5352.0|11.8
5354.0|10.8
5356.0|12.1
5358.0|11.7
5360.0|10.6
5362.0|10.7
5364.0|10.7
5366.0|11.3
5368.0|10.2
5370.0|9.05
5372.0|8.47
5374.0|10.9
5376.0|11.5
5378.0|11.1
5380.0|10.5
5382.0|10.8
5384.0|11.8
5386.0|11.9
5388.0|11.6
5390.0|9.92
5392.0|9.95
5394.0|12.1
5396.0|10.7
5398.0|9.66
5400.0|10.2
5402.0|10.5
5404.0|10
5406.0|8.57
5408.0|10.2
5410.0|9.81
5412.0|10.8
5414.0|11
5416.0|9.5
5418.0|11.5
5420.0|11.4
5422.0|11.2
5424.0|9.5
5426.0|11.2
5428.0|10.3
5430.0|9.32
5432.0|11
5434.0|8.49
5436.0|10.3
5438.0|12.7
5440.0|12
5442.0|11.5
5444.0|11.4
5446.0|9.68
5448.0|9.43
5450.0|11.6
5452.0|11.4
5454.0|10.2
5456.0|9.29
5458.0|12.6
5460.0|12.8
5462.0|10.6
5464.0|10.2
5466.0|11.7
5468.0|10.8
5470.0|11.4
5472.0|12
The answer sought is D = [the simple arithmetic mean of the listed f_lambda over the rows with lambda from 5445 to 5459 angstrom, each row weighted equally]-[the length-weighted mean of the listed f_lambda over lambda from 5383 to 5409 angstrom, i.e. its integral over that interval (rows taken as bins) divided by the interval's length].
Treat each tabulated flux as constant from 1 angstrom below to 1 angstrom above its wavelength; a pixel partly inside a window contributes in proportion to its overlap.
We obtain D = 0.1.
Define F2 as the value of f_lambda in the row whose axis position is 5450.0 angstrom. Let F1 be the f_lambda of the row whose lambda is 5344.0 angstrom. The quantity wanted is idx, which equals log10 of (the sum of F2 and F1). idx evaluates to 1.36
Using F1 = 11.1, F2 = 11.6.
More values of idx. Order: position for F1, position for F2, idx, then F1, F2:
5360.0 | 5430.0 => 1.30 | 10.6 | 9.32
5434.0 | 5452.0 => 1.30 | 8.49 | 11.4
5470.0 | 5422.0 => 1.35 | 11.4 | 11.2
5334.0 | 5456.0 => 1.31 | 11.2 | 9.29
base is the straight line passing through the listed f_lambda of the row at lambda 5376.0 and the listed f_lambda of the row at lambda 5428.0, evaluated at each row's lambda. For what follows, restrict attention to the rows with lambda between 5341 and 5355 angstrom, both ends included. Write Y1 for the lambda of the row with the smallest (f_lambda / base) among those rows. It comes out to 5350.0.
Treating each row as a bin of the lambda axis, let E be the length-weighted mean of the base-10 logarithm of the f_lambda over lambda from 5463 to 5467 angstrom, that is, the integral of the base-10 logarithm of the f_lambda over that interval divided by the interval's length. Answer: 1.04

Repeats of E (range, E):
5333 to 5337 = 1.05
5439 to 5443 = 1.07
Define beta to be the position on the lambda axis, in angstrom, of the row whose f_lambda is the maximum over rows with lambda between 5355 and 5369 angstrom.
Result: 5356.0 angstrom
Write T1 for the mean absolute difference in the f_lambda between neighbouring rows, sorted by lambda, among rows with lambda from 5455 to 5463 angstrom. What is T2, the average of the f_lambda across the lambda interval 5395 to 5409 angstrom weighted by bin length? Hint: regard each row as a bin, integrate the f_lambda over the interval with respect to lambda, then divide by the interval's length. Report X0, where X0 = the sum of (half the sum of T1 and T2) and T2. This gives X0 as 15.9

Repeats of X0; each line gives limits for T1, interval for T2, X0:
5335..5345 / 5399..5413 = 15.4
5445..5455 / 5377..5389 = 17.4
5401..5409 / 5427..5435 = 15.3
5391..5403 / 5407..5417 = 15.9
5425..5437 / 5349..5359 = 17.8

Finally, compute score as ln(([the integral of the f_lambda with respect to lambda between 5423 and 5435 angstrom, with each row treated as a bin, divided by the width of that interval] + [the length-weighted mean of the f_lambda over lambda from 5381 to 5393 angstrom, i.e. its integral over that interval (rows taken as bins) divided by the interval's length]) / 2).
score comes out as 2.35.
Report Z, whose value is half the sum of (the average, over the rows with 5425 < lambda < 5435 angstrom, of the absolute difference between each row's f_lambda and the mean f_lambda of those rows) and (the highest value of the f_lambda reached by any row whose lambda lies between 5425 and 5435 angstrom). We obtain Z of 6.06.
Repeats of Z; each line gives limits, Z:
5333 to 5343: 5.97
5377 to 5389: 6.19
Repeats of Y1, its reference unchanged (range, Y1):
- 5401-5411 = 5406.0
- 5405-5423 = 5406.0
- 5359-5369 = 5368.0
